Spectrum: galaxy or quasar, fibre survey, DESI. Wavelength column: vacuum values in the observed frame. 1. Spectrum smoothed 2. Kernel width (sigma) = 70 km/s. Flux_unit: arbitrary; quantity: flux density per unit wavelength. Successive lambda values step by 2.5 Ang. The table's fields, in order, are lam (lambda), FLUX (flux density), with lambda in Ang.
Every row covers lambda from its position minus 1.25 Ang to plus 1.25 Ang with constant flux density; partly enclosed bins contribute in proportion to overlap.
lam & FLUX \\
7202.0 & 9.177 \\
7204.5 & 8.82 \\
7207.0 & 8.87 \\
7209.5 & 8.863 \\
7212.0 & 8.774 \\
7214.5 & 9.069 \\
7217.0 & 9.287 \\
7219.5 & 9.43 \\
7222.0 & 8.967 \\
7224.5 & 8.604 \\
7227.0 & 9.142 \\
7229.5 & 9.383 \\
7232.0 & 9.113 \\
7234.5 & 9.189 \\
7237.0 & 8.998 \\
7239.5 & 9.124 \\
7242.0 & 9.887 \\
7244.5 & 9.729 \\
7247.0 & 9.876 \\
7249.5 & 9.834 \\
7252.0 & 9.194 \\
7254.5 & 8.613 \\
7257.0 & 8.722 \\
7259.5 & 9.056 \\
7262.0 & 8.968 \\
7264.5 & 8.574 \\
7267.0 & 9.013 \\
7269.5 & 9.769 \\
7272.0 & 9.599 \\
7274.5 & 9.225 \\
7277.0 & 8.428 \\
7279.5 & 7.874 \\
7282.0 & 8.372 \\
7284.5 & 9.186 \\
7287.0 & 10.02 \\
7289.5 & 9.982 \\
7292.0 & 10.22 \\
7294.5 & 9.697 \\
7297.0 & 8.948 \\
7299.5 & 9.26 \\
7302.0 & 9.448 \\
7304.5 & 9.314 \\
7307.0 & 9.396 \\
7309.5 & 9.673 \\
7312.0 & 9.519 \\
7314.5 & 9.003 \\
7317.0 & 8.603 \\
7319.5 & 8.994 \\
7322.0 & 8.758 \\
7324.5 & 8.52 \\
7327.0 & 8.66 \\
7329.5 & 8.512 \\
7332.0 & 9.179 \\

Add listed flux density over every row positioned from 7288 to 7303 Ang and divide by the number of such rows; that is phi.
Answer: 9.6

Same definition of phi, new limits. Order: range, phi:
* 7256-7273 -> 9.1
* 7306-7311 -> 9.5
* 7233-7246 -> 9.4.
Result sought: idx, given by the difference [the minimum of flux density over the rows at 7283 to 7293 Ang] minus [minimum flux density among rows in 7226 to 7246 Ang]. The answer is 0.2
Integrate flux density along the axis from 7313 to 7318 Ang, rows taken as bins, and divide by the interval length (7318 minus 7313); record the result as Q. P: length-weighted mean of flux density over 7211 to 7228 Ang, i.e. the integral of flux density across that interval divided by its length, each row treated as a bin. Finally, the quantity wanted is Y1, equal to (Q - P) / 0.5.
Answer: -0.4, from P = 9.0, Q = 8.85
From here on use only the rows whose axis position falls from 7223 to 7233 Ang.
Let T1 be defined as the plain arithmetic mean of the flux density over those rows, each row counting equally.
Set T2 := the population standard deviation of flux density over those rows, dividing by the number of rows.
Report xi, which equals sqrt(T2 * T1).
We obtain 1.60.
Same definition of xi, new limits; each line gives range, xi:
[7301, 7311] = 1.12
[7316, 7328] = 1.19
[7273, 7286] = 2.11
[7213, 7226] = 1.61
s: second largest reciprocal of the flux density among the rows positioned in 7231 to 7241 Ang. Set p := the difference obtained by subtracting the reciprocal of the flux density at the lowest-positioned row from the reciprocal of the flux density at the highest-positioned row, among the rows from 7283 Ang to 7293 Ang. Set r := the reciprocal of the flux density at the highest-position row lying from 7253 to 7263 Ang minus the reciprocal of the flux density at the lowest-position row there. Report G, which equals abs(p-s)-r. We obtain 0.13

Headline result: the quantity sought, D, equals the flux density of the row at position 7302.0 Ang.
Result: 9.448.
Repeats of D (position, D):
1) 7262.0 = 8.968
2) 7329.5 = 8.512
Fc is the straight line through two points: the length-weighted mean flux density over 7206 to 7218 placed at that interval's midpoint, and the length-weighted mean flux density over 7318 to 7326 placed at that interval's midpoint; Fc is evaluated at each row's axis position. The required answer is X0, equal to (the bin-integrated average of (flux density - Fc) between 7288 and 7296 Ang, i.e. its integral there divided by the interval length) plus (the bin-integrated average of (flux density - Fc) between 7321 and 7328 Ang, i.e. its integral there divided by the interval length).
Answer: 1.0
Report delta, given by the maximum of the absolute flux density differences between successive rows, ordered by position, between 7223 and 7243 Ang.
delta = 0.76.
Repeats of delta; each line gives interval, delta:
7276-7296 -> 0.83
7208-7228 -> 0.54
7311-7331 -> 0.52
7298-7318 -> 0.52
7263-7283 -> 0.80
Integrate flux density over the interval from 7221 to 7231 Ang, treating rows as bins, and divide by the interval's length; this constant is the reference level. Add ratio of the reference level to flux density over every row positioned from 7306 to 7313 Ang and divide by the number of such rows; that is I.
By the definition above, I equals 0.95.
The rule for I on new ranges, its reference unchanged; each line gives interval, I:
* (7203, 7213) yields 1.02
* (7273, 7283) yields 1.07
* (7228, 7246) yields 0.97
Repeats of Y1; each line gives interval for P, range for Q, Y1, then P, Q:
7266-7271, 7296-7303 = -0.4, 9.4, 9.22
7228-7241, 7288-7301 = 0.9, 9.2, 9.63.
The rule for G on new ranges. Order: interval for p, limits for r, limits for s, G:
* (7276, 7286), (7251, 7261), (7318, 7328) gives 0.12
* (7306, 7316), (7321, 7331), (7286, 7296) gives 0.09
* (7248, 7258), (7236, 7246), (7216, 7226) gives 0.11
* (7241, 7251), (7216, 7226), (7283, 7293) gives 0.09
